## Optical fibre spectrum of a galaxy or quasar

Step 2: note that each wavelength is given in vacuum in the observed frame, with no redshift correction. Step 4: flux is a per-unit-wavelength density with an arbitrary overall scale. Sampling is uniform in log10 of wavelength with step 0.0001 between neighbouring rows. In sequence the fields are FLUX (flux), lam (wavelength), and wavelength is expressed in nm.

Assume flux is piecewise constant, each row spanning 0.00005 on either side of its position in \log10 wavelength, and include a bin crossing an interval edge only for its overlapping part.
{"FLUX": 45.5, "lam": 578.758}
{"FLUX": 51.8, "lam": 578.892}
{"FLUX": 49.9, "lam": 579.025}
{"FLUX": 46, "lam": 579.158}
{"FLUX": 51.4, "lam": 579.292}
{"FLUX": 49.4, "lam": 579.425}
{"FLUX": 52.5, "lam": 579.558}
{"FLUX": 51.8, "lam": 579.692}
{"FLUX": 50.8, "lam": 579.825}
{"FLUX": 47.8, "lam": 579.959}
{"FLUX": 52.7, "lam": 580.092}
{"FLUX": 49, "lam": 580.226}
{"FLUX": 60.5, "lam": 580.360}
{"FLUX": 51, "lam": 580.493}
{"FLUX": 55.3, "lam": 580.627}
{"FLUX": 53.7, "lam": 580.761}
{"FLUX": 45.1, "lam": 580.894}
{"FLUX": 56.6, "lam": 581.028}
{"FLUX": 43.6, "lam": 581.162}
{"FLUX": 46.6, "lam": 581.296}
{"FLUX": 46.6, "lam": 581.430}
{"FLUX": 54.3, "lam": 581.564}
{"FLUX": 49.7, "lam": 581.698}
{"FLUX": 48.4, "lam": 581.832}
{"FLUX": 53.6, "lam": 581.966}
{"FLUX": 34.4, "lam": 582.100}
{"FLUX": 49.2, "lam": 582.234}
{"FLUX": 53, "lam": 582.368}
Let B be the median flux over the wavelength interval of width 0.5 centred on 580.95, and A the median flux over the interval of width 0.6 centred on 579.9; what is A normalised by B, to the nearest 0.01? 1.04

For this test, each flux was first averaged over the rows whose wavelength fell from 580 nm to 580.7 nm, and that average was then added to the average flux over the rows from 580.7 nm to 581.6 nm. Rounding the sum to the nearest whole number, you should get 103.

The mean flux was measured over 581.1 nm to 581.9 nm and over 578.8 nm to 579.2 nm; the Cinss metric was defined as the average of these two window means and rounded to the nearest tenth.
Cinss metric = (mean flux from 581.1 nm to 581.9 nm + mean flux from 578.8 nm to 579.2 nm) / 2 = 48.7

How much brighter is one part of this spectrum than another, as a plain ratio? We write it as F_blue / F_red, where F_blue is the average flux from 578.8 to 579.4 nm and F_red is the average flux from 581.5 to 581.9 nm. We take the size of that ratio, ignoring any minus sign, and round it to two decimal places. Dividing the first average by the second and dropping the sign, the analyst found 0.98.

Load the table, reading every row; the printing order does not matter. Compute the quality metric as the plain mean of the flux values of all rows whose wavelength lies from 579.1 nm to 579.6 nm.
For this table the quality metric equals 49.8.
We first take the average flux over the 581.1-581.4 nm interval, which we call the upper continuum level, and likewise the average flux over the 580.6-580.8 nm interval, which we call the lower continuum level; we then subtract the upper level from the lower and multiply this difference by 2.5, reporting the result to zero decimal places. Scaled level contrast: 23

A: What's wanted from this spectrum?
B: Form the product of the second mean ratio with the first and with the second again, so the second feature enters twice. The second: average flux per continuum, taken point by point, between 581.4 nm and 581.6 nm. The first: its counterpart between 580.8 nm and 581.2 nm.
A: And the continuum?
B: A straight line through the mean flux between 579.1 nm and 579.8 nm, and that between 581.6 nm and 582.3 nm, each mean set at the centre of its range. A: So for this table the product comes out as 1.13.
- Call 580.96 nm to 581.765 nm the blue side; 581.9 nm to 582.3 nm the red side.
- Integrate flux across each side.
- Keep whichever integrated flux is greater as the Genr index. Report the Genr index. 40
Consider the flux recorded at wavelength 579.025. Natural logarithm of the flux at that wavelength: 3.91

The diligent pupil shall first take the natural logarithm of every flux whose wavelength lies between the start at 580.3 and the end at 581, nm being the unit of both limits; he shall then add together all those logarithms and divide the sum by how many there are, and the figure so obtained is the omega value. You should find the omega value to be 3.97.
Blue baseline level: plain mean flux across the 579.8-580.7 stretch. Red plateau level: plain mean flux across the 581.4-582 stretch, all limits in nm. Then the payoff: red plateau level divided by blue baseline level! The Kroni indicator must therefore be 0.96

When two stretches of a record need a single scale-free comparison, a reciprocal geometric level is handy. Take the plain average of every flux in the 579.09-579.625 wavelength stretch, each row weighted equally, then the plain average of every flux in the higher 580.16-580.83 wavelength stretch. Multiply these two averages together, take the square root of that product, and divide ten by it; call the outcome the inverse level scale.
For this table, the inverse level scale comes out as 0.193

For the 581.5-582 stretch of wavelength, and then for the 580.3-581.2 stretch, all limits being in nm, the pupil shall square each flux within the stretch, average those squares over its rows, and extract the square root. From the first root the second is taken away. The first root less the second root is -1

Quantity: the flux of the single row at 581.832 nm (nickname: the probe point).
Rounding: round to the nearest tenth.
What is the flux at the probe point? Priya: 48.4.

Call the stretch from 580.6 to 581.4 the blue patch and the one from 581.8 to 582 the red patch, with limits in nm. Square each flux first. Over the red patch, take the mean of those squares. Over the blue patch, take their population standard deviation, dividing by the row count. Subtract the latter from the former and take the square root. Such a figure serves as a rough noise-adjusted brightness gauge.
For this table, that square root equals 45.7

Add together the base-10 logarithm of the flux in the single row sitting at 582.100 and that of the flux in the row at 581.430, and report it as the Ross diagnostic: 3.20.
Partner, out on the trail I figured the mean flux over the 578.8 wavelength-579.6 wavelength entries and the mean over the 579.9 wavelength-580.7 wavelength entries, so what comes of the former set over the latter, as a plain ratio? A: 0.95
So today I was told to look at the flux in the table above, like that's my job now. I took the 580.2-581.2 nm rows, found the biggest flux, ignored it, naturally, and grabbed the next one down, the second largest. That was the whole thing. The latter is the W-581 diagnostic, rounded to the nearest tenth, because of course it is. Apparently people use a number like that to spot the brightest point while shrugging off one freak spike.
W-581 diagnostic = 56.6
